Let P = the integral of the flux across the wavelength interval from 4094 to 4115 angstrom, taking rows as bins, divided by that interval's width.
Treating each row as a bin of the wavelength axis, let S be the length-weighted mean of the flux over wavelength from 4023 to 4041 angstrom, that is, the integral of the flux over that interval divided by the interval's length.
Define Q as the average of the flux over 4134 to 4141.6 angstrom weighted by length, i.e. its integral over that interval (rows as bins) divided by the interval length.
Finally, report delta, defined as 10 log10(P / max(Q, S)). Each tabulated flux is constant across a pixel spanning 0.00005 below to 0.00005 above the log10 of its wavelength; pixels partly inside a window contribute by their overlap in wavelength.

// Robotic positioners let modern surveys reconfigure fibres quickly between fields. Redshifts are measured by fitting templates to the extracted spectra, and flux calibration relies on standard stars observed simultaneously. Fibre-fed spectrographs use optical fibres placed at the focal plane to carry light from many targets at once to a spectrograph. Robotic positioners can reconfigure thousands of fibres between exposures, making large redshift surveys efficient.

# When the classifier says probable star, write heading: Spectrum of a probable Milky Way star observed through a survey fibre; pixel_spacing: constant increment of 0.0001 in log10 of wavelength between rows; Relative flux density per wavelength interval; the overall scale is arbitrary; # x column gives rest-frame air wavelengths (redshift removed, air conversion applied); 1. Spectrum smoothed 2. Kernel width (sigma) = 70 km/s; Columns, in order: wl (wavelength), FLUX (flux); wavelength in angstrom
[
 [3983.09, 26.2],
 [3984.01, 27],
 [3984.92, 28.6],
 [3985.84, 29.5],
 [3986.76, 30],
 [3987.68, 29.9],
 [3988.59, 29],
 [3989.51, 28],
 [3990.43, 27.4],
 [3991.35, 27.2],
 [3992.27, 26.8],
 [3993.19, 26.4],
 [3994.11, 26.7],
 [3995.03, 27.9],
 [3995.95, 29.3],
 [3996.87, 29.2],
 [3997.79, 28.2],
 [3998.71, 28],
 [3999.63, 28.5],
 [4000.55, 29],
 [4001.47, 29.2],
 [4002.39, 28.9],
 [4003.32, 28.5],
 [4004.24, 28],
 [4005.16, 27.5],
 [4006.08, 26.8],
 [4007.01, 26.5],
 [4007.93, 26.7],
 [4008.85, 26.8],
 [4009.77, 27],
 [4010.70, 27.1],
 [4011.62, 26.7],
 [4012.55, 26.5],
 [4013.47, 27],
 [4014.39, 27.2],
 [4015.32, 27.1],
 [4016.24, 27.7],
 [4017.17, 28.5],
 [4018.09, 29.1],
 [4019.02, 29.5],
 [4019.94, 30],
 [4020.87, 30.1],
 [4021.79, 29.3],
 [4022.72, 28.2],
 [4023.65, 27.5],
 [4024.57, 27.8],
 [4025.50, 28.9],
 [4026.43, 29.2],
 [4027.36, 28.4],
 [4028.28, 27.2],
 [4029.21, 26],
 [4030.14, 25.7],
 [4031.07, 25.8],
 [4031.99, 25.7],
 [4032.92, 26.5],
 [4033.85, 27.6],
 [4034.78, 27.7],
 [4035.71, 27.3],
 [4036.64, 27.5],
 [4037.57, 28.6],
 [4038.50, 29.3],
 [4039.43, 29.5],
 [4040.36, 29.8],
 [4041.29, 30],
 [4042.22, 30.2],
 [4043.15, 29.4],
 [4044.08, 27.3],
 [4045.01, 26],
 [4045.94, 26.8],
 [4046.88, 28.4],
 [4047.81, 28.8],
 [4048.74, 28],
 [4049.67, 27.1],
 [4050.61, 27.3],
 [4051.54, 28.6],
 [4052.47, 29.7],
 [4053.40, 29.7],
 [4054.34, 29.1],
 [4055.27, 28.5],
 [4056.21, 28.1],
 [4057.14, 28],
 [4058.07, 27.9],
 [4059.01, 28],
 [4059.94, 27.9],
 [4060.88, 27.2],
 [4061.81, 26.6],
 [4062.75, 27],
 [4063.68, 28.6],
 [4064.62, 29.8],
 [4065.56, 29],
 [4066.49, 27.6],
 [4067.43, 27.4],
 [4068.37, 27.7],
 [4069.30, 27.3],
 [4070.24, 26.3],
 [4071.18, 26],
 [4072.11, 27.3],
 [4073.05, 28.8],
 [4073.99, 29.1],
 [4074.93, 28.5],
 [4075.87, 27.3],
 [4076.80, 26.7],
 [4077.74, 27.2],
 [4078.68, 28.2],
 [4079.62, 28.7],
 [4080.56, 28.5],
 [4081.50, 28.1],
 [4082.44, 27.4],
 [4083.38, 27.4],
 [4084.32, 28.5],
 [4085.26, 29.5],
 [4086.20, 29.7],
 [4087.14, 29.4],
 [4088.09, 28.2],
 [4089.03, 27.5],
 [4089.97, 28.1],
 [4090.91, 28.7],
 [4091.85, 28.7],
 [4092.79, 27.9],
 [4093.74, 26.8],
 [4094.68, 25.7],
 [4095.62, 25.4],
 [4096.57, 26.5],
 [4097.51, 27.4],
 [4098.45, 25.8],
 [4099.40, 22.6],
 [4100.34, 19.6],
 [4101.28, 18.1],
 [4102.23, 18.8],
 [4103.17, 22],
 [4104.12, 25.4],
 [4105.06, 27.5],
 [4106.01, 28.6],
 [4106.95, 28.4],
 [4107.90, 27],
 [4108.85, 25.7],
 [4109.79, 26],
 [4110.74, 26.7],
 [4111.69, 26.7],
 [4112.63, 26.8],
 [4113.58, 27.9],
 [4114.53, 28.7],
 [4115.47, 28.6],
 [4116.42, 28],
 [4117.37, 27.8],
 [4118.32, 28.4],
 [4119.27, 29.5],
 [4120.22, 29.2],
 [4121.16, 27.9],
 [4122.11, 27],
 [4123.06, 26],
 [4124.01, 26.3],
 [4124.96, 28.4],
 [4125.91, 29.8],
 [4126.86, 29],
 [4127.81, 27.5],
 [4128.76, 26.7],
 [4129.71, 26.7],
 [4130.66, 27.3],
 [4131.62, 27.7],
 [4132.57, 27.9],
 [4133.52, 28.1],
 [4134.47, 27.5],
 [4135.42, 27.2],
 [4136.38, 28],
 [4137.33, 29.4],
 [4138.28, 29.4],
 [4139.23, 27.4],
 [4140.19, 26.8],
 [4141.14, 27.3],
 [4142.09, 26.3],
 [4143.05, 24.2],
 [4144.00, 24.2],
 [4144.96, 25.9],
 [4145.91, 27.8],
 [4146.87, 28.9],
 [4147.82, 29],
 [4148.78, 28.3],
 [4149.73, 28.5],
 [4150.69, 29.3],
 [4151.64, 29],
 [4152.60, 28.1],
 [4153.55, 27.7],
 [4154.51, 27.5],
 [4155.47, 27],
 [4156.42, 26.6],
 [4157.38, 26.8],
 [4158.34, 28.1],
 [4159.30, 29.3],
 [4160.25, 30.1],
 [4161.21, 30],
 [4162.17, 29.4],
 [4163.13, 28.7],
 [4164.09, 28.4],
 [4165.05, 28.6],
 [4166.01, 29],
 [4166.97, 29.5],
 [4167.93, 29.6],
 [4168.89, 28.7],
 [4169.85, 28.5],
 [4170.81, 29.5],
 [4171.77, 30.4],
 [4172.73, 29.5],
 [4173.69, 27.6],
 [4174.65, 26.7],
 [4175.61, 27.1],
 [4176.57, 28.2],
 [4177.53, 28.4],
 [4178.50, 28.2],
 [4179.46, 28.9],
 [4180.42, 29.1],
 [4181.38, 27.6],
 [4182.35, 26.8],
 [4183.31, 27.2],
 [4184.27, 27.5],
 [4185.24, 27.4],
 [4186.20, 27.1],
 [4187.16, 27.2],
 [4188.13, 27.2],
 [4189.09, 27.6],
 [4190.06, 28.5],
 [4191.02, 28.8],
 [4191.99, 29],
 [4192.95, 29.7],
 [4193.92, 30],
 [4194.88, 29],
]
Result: -0.41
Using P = 25.4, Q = 27.87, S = 27.7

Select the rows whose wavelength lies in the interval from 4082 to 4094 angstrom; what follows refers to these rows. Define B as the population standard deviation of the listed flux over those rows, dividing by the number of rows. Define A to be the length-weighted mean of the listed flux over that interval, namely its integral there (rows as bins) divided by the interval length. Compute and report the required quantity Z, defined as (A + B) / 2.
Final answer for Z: 14.6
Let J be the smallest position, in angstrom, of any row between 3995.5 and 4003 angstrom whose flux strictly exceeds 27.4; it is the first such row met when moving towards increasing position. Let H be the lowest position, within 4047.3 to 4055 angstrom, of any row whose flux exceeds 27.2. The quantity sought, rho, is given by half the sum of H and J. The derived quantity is 4021.9 angstrom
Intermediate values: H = 4047.81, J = 3995.95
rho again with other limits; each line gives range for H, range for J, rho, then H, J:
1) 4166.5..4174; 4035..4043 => 4101.8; 4166.97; 4036.64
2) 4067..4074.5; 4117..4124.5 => 4092.4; 4067.43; 4117.37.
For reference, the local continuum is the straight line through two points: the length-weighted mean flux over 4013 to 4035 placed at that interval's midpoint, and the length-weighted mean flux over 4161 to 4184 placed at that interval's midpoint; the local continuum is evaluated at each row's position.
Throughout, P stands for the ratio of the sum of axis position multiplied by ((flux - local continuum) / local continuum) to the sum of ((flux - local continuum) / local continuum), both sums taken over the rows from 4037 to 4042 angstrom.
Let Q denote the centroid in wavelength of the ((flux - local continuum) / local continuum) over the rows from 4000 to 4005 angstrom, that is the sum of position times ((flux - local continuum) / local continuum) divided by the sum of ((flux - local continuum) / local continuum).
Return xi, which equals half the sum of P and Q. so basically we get 4020.9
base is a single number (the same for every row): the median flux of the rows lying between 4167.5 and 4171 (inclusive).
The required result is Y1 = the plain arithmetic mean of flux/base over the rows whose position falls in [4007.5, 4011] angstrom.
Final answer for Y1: 0.92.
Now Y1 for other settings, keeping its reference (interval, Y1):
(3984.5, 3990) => 1.00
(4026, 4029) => 0.97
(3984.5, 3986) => 1.00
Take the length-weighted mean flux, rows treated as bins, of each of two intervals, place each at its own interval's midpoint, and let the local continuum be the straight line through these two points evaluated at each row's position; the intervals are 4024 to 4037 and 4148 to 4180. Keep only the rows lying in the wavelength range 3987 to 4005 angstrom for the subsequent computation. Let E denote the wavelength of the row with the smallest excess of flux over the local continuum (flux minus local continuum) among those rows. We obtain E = 3993.19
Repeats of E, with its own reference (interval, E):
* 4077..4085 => 4077.74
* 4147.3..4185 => 4174.65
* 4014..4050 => 4031.99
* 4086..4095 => 4094.68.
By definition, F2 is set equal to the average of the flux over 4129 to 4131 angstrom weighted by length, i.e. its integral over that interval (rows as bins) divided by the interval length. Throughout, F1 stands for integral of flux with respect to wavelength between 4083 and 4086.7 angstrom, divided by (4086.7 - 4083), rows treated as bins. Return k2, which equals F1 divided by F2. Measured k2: 1.07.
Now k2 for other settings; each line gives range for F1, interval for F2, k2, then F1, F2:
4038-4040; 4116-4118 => 1.05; 29.4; 27.9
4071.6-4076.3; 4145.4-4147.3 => 1.00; 28.2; 28.3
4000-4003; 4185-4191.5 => 1.04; 28.9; 27.7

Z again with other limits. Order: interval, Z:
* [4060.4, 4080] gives 14.4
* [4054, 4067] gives 14.5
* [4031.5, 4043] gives 14.9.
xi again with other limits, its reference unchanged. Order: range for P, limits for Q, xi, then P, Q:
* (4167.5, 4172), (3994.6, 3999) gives 4083.5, 4170.4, 3996.7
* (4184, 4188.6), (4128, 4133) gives 4158.2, 4186.3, 4130.1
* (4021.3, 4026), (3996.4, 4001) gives 4010.9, 4023.2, 3998.7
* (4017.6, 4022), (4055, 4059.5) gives 4037.6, 4020.0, 4055.1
